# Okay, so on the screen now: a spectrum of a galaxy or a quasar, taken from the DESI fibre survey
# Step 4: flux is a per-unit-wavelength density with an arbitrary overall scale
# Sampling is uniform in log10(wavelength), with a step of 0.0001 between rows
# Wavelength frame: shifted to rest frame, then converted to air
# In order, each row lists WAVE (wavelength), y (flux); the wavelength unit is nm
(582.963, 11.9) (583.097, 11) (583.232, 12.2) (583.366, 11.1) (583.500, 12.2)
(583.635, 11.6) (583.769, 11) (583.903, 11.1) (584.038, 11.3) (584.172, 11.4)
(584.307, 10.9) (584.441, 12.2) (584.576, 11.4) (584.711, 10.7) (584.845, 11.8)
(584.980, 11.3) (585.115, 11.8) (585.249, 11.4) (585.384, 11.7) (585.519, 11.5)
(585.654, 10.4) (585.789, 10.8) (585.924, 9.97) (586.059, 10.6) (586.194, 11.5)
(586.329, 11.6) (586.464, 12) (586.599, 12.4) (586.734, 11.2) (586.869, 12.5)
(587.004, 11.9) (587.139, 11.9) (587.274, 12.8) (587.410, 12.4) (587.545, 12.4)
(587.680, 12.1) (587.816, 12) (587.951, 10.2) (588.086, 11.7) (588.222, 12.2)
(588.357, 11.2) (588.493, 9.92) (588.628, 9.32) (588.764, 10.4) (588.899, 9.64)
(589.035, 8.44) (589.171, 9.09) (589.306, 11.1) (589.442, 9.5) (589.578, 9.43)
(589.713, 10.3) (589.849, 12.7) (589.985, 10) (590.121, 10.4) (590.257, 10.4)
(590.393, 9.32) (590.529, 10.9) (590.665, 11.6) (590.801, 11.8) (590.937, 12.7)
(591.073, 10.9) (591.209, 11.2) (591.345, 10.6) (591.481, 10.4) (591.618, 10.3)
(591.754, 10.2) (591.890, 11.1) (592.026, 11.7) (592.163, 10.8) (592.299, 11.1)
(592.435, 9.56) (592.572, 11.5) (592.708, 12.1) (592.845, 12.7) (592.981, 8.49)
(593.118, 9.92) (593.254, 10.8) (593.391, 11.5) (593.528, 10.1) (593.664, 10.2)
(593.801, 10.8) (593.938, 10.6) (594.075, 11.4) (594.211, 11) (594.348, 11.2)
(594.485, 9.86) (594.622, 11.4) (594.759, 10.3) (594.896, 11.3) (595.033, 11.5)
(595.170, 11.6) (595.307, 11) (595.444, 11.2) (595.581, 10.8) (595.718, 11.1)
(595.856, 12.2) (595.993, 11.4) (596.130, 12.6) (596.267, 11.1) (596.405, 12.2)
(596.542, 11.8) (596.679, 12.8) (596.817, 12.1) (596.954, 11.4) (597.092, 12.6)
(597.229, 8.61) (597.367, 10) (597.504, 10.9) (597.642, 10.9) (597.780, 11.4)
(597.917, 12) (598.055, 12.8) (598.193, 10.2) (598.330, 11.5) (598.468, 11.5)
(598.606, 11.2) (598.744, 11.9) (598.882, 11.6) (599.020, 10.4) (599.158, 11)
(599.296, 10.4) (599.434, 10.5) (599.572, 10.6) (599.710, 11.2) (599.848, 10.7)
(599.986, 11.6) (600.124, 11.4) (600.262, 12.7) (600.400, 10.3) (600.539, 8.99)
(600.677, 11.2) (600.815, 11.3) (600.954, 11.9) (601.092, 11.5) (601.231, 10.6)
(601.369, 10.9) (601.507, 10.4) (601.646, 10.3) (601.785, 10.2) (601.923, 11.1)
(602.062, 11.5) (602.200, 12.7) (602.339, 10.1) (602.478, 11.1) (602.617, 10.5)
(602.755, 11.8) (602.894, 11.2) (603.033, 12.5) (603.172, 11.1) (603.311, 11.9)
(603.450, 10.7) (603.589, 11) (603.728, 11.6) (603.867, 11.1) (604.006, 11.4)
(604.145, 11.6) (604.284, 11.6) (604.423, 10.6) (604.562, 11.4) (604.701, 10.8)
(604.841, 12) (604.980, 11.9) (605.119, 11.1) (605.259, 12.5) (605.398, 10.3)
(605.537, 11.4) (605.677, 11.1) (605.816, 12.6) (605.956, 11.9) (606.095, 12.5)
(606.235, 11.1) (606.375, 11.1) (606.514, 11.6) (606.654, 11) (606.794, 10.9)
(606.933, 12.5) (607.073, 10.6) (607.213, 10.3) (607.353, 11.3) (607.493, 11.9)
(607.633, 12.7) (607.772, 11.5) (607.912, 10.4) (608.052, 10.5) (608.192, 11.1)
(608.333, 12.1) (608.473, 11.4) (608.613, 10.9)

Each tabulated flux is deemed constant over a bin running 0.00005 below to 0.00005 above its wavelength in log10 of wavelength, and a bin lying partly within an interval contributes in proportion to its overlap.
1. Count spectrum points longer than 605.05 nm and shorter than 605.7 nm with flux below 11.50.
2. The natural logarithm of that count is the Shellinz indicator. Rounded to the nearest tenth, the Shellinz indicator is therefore 1.4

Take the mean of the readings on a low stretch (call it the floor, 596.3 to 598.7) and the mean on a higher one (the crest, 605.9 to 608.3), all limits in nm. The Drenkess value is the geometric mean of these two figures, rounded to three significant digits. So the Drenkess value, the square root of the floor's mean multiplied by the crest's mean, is 11.4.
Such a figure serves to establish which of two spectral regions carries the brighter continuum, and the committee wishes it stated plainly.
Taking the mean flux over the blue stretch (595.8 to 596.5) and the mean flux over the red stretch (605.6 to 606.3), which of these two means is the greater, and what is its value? 11.9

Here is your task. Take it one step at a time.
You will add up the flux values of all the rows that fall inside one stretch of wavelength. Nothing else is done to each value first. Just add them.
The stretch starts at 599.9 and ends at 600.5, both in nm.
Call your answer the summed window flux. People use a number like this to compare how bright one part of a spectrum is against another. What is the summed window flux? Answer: 46.0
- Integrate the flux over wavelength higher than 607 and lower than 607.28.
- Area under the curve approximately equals 2.9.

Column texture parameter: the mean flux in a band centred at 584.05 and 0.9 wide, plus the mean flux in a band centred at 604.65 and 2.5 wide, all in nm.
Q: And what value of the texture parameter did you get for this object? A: 22.7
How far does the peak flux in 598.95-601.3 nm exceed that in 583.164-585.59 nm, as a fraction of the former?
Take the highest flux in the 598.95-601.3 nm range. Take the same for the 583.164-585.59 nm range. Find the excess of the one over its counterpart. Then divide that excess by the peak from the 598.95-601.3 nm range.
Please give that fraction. 0.039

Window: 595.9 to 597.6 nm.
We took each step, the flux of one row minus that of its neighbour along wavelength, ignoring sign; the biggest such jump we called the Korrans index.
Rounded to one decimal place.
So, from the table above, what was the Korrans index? 4.0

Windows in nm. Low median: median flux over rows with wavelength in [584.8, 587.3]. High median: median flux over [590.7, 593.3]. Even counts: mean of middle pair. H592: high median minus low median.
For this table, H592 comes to -0.70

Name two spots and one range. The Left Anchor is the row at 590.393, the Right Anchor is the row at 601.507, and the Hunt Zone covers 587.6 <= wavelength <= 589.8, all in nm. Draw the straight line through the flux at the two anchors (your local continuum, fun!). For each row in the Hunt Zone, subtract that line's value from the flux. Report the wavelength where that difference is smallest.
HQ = 589.035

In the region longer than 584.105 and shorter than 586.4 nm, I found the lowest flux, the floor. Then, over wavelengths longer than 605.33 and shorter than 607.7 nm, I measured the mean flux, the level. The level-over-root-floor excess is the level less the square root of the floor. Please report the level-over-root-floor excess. 8.30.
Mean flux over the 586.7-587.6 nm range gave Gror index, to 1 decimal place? 12.2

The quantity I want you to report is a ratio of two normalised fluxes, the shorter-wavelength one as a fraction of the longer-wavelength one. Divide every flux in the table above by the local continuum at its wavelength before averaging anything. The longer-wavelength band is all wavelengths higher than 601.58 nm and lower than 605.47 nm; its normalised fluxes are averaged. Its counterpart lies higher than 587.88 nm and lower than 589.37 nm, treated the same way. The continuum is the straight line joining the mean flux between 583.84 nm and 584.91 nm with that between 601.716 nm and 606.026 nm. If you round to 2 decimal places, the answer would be 0.91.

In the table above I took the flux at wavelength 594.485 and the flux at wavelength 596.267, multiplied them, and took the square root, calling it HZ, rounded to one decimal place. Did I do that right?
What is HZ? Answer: 10.5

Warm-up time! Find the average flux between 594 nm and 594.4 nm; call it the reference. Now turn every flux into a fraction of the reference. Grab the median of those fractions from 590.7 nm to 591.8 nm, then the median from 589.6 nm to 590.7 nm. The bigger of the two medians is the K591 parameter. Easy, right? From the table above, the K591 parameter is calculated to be 0.96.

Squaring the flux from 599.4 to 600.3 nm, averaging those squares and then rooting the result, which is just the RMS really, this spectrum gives 11.3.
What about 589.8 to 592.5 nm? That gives 10.9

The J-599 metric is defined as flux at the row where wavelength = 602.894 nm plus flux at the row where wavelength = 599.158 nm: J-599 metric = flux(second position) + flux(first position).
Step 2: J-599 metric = 22.2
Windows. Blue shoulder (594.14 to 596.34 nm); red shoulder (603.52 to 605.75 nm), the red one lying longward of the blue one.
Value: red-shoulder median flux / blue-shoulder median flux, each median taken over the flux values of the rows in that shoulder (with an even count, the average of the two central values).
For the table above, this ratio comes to 1.02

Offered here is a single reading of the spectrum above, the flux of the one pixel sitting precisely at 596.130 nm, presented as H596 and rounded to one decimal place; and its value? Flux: 12.6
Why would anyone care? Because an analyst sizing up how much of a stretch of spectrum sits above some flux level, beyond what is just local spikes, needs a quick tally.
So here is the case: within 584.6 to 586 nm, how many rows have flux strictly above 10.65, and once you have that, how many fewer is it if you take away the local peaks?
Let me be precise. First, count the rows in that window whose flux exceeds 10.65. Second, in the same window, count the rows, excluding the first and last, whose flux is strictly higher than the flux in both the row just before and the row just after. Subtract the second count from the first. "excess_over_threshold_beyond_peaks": 4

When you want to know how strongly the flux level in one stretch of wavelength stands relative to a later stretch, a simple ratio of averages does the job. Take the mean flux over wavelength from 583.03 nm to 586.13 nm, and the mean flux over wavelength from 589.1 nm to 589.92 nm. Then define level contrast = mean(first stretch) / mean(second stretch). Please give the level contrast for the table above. 1.09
